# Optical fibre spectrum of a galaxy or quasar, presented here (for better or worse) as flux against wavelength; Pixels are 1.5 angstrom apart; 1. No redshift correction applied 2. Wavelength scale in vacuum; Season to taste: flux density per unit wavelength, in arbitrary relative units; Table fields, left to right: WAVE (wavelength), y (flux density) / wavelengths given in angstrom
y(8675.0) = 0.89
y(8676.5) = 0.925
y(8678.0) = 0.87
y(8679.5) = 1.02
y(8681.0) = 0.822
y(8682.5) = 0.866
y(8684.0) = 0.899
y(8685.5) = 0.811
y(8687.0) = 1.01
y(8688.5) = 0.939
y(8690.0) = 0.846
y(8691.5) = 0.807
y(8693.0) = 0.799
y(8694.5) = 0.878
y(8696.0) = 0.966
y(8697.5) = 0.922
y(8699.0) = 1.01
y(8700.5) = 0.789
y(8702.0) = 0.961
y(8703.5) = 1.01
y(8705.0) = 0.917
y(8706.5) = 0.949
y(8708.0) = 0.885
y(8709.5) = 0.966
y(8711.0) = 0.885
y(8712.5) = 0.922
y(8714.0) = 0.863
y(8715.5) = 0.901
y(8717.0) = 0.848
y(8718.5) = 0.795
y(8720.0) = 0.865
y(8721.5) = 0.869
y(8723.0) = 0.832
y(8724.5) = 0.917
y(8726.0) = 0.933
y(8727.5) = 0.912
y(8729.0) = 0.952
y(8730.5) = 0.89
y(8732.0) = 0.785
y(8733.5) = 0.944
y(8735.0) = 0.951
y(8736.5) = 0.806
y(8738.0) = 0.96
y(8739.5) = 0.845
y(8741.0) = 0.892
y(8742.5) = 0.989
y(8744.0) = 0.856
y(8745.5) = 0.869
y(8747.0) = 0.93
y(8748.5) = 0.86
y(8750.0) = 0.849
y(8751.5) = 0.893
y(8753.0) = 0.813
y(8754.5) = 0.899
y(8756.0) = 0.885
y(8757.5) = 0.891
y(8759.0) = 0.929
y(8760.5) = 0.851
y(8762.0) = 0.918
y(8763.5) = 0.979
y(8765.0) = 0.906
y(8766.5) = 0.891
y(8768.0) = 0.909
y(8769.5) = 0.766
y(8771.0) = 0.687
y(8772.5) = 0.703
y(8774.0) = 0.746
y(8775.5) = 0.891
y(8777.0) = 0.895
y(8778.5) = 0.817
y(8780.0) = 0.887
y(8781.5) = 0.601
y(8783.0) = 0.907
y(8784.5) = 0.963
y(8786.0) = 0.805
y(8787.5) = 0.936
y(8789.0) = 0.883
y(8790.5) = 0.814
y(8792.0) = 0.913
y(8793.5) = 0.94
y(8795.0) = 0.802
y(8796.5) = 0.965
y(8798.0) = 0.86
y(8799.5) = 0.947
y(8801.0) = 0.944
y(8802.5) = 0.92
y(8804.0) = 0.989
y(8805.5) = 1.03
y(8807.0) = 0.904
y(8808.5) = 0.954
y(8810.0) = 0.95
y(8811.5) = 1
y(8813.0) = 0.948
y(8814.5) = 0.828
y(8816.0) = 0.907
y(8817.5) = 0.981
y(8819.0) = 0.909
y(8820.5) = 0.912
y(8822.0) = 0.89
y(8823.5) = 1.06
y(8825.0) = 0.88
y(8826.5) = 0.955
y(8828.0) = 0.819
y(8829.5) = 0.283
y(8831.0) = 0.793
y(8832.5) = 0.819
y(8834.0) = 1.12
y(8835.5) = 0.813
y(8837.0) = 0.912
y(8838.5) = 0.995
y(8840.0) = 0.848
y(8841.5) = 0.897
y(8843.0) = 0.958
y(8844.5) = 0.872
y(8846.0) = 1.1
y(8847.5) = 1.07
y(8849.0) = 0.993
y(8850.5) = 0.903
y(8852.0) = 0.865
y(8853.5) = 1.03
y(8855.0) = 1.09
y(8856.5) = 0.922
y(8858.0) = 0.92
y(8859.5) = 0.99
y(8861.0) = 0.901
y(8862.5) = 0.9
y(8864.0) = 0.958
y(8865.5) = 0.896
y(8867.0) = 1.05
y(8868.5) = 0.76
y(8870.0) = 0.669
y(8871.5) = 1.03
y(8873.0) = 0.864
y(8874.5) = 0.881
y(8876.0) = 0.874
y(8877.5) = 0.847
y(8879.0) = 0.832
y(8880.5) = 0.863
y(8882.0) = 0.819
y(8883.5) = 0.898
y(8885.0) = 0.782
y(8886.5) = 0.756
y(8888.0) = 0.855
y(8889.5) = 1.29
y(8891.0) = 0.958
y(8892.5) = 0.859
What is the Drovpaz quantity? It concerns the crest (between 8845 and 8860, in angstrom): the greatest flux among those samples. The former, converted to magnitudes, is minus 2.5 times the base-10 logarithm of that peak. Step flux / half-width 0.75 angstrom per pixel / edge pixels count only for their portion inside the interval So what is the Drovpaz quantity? -0.10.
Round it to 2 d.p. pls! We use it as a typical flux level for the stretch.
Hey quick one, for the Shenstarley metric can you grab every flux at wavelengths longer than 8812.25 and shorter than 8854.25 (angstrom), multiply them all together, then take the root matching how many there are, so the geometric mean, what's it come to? 0.89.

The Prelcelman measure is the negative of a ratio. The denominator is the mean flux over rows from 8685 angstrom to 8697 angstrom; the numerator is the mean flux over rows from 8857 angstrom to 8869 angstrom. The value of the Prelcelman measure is -1.05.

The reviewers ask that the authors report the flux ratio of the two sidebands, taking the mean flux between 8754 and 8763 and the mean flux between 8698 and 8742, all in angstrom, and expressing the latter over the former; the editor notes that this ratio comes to 1.00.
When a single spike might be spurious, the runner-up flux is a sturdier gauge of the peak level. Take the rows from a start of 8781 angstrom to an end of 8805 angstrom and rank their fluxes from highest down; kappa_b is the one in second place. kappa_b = 0.965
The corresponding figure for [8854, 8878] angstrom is 1.05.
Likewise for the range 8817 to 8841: 1.06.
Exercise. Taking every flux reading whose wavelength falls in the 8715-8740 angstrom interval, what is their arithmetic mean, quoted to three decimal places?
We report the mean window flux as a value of 0.883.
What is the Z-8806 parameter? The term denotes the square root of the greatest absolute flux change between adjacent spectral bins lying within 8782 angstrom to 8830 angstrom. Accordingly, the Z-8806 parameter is 0.73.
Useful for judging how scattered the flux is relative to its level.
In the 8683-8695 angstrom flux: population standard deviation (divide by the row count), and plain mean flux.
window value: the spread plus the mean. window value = 0.94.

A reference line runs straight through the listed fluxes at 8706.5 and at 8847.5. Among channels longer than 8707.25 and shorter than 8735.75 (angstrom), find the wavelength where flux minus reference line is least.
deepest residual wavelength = 8732.0 angstrom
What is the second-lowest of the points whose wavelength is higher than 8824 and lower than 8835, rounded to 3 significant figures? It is 0.793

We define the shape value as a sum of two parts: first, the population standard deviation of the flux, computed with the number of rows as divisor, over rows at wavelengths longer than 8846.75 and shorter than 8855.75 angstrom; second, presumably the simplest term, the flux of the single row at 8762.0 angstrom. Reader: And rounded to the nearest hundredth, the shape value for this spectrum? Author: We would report 1.00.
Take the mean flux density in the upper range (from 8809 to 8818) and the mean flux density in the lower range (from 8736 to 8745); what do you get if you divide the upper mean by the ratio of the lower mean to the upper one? 0.98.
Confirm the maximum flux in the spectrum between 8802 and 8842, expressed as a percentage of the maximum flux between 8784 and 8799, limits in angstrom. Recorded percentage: 116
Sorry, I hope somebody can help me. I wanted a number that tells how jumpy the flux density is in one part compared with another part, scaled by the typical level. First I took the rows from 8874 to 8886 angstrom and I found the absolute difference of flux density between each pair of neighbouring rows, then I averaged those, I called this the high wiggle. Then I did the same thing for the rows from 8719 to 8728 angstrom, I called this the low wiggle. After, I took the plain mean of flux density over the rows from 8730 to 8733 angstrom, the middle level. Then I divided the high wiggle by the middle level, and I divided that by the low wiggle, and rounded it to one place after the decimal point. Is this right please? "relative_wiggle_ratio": 1.7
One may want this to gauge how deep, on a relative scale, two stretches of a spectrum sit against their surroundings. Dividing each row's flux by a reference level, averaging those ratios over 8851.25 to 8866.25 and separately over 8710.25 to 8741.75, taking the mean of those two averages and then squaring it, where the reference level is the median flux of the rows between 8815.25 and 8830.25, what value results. 1.02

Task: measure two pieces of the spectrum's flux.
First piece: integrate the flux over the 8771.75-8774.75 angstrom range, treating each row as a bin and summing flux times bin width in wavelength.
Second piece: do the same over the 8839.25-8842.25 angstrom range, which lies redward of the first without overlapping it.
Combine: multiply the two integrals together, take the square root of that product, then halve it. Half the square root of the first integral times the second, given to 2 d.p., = 1.19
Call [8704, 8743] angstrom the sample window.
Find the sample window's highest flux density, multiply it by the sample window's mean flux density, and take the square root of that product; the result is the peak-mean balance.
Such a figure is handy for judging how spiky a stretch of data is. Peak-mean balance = 0.94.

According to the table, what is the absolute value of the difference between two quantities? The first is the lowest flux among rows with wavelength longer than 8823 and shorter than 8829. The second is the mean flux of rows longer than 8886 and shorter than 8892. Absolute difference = 0.15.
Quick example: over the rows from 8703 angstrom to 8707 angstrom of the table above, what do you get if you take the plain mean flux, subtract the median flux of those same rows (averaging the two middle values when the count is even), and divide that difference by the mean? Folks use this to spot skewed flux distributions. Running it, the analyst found 0.01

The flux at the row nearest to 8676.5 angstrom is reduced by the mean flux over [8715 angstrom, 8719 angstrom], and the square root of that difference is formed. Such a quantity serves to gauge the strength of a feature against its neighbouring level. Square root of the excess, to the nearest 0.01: 0.28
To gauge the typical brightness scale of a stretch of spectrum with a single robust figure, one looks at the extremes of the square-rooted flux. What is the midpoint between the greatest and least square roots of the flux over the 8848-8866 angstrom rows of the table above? 0.987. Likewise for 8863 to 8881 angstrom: 0.921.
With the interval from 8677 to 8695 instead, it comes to 0.952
